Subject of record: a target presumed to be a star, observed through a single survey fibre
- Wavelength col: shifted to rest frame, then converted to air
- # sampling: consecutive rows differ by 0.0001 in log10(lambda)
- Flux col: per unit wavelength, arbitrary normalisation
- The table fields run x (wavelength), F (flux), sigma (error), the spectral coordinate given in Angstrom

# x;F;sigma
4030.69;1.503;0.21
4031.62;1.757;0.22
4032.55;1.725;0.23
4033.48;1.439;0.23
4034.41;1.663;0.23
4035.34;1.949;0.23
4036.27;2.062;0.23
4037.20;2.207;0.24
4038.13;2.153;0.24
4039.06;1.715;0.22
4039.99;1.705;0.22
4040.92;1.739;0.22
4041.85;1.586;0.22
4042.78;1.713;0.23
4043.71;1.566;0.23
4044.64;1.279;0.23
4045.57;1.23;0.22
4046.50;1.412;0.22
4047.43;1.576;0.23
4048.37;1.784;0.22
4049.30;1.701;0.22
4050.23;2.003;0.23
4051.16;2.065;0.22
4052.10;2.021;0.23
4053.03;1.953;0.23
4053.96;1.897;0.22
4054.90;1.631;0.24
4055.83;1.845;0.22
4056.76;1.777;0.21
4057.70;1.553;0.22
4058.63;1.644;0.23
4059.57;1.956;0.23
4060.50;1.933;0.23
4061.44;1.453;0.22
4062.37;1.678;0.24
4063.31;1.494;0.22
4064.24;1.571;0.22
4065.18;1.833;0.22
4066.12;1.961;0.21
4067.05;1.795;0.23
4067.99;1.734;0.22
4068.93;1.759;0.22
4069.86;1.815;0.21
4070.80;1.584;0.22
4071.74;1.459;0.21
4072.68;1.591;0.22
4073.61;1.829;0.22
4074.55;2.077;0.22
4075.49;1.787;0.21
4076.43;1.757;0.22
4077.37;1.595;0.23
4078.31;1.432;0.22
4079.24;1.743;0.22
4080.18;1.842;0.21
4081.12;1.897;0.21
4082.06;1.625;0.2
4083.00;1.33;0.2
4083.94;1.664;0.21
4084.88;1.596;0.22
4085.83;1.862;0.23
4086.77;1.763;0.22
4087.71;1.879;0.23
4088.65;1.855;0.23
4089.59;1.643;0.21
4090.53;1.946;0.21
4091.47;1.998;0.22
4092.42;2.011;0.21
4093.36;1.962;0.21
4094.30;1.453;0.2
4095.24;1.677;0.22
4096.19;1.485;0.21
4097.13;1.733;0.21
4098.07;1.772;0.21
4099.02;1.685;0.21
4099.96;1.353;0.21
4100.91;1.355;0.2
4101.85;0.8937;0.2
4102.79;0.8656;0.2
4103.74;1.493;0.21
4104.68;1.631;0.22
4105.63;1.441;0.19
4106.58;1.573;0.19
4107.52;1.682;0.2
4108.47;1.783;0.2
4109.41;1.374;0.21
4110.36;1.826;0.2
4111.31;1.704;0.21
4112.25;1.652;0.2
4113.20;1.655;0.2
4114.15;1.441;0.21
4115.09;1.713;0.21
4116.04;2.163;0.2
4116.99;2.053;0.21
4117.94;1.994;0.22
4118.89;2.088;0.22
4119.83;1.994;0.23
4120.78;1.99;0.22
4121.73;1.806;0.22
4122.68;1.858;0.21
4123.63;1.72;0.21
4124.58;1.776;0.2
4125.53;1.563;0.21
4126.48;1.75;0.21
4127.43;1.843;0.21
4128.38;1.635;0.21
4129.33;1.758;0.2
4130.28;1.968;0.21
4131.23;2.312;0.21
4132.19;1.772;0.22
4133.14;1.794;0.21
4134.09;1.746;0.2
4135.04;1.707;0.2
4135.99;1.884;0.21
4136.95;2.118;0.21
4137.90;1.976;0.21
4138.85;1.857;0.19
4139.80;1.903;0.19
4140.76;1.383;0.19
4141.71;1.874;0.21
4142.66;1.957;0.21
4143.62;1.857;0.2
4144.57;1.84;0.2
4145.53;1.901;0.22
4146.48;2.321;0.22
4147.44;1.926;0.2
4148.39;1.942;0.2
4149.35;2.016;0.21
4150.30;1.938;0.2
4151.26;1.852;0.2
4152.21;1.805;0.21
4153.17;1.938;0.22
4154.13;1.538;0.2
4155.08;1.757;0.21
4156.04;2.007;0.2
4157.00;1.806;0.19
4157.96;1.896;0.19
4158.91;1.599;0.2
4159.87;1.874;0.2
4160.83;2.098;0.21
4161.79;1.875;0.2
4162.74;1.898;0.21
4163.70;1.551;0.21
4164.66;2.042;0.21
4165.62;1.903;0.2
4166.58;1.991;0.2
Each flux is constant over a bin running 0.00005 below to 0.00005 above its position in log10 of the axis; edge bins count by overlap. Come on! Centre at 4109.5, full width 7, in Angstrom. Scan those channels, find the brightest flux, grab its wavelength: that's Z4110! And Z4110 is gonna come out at 4110.36 Angstrom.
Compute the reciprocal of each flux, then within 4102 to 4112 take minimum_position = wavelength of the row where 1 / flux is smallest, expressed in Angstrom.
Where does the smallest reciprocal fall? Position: 4110.36 Angstrom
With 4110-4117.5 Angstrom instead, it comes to 4116.04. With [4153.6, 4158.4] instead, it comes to 4156.04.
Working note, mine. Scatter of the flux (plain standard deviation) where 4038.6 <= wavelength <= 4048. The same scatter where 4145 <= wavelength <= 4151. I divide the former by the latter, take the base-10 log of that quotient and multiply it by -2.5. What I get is -0.2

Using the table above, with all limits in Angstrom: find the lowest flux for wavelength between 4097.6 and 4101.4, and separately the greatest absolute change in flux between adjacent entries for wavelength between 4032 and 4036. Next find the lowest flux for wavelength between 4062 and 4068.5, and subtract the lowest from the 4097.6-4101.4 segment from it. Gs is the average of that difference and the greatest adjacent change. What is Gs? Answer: 0.21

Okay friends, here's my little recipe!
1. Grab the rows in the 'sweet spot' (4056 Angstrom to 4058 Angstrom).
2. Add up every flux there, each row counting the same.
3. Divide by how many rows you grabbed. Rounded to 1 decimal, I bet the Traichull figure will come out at 1.7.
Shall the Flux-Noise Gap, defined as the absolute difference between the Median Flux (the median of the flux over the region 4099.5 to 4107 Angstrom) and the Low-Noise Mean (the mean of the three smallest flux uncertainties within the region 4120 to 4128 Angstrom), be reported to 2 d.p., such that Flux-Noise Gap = 1.19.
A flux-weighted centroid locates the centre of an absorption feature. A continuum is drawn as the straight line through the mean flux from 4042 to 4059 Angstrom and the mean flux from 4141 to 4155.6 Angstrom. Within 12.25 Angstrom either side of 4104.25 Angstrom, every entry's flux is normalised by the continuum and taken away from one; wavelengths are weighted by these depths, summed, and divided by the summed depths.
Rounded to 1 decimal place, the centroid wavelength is 4103.9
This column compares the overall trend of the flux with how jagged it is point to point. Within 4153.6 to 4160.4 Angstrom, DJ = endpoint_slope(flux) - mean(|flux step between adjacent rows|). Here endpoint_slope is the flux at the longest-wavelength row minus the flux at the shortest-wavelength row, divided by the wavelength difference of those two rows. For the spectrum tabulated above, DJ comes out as -0.163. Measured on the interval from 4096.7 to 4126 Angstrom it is -0.180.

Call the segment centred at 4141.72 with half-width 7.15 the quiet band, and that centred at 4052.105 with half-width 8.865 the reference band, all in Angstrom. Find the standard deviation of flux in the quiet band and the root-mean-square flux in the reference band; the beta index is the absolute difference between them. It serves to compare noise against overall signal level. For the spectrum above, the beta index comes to 1.55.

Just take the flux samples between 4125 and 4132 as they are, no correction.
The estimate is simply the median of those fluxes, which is 1.76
